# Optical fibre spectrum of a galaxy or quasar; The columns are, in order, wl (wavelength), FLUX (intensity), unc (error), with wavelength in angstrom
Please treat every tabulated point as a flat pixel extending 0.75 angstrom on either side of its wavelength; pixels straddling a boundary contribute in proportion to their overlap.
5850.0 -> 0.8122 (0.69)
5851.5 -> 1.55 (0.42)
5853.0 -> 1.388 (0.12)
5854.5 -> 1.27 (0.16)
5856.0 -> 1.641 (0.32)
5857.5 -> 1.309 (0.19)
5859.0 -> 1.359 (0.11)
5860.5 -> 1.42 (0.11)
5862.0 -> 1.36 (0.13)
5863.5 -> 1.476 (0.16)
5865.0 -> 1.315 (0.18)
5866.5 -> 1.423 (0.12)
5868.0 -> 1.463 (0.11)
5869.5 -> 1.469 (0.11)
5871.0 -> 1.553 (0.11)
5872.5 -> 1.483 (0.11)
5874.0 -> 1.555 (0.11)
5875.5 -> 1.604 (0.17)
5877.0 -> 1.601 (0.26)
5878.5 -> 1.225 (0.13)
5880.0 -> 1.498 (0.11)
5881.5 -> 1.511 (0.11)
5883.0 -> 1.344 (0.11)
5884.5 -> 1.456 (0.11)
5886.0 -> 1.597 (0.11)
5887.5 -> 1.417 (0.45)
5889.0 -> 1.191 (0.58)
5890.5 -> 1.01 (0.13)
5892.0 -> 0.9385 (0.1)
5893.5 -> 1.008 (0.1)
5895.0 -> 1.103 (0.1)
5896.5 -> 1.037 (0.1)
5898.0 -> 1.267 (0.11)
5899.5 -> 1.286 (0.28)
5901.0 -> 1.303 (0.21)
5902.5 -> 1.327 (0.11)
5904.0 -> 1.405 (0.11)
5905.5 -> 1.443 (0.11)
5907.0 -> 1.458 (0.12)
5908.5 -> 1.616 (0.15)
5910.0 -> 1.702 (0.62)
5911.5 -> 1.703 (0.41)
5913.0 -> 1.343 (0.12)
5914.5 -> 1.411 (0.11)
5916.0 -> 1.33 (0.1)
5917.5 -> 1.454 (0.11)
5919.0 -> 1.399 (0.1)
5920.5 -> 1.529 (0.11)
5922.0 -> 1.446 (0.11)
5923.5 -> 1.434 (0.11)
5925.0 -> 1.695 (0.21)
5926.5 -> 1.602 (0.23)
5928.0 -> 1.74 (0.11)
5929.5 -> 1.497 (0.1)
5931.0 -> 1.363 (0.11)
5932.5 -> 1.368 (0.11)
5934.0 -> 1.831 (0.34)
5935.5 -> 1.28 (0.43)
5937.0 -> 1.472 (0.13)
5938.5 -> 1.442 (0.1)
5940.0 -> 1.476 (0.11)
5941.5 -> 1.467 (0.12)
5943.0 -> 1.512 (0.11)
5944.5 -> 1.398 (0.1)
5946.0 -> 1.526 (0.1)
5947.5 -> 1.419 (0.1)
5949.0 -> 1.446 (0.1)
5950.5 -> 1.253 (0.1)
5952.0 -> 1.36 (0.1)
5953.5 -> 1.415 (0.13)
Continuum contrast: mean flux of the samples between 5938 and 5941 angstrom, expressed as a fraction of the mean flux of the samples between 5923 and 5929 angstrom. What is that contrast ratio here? 0.90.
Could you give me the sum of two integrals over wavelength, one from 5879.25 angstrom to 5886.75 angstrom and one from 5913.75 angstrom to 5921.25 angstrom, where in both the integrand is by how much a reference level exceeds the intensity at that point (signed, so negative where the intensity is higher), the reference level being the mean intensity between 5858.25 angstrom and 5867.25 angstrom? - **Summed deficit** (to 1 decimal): -0.9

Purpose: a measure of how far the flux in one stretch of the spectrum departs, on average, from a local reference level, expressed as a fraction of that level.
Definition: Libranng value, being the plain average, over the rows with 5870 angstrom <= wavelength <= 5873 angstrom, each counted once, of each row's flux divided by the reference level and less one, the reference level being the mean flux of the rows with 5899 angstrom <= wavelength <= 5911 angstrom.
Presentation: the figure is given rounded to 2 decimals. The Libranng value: 0.05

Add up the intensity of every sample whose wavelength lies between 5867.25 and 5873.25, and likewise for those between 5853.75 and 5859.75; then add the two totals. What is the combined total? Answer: 12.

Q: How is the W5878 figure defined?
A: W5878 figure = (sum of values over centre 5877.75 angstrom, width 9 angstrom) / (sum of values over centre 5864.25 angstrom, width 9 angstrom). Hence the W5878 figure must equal 1.06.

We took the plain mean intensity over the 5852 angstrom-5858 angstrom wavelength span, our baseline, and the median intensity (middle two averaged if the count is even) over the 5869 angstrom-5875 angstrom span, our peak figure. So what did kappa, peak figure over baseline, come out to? 1.08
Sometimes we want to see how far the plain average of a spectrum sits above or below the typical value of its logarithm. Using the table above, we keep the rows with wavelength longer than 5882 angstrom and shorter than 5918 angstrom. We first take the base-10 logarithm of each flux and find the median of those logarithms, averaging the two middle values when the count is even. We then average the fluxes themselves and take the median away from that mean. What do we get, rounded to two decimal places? 1.21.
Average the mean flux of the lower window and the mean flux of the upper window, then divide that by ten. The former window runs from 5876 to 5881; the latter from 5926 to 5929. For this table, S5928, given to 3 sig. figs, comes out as 0.156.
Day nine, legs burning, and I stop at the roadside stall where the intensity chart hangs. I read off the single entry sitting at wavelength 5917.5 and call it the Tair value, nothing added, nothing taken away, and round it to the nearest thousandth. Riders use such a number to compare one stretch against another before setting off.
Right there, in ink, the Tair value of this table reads 1.454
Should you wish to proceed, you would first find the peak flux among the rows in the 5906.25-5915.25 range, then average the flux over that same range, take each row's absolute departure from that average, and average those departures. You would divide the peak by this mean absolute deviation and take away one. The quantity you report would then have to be 12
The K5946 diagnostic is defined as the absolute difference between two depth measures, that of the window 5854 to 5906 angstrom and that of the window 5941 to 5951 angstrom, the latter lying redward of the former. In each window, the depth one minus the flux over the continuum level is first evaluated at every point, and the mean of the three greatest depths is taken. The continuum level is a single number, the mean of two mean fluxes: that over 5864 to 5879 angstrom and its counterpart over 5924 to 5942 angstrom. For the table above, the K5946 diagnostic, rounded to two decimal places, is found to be 0.25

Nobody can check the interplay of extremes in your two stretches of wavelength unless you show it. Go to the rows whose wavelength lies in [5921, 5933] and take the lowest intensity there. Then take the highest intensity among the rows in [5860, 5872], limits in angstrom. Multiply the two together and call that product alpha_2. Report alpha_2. 2.12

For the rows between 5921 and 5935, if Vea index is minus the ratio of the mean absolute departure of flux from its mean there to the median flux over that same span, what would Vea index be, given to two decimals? -0.10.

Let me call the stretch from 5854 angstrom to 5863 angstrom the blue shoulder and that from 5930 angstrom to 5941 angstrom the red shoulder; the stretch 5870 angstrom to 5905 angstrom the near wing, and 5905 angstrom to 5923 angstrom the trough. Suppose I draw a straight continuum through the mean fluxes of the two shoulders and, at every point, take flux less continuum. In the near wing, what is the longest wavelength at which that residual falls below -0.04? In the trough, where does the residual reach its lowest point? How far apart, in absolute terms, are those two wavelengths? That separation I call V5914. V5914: 13.5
